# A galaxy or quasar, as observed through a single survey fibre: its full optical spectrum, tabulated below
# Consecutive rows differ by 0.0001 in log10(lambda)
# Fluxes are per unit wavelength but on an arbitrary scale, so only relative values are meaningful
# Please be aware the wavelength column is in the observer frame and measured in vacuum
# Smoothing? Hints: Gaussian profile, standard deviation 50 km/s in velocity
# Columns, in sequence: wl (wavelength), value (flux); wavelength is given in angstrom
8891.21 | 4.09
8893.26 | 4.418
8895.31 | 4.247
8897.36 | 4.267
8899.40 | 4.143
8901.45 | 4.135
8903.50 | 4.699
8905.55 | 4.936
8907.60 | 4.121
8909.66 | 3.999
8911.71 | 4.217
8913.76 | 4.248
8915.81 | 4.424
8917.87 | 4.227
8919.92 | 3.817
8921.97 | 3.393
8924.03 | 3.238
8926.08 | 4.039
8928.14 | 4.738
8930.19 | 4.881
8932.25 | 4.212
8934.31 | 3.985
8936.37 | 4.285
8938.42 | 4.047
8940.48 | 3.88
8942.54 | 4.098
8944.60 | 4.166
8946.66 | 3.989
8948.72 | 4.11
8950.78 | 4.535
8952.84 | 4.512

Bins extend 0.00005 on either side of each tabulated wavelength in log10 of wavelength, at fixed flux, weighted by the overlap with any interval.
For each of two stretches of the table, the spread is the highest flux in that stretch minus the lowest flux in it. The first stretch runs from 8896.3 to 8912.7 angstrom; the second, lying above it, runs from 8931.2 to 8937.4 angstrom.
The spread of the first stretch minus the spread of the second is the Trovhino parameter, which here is 0.6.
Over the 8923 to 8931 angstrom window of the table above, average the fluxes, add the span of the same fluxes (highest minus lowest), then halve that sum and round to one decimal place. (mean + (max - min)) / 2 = 2.9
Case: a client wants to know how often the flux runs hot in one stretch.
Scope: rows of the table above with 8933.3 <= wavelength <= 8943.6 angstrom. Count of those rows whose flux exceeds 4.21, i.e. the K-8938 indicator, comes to 1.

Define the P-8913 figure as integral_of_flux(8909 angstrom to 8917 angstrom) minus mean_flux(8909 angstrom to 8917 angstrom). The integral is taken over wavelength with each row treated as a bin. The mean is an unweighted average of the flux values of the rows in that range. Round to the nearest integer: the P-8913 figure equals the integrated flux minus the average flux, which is 30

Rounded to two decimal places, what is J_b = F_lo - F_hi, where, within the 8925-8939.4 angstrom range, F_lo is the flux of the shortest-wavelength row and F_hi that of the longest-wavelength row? -0.01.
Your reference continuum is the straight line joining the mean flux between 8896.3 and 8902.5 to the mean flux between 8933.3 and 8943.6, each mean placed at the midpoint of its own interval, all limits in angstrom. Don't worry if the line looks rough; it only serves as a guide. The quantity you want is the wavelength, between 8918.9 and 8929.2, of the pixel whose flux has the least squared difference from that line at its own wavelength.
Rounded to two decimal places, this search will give 8926.08 angstrom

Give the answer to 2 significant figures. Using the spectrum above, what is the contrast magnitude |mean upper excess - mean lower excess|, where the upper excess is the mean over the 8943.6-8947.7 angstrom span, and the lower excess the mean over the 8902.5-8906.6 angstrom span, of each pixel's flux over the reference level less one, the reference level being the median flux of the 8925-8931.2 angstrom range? 0.16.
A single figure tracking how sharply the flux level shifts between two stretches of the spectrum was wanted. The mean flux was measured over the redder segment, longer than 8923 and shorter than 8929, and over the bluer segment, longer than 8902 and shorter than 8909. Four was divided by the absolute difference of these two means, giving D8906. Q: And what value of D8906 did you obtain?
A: 7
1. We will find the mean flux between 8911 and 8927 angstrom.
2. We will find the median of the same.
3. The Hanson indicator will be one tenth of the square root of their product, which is 0.404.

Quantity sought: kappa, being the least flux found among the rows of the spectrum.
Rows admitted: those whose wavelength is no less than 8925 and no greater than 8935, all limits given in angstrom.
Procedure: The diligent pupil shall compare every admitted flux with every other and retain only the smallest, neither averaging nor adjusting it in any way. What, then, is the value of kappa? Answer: 3.985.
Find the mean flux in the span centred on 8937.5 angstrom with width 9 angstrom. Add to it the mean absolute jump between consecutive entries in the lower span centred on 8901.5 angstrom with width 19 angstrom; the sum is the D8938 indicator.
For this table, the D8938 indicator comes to 4.31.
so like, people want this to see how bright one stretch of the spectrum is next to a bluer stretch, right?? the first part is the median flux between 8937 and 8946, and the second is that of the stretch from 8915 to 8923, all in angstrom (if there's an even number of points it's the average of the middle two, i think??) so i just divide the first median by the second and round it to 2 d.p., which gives 1.01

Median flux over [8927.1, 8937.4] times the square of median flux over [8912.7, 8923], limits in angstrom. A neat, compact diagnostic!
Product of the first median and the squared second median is 77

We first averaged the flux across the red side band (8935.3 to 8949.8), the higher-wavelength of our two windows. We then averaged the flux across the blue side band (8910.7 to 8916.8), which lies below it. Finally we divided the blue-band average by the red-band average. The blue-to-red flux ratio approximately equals 1.05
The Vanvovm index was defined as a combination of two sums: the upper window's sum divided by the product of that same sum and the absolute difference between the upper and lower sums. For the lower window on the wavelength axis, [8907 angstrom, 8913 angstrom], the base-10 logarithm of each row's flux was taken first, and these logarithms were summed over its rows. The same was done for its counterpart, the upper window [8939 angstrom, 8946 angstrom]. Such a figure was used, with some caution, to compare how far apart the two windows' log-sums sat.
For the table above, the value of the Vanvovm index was 48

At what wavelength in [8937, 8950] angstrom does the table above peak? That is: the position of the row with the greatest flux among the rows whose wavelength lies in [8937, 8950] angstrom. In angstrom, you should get 8944.60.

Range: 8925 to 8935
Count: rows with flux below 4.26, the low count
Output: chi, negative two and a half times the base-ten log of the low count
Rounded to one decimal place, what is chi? -1.2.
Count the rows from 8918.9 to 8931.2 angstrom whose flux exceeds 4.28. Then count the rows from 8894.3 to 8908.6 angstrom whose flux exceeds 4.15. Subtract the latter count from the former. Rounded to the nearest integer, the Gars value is -2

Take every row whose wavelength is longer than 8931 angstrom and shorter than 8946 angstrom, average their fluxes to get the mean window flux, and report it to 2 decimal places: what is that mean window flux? 4.10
